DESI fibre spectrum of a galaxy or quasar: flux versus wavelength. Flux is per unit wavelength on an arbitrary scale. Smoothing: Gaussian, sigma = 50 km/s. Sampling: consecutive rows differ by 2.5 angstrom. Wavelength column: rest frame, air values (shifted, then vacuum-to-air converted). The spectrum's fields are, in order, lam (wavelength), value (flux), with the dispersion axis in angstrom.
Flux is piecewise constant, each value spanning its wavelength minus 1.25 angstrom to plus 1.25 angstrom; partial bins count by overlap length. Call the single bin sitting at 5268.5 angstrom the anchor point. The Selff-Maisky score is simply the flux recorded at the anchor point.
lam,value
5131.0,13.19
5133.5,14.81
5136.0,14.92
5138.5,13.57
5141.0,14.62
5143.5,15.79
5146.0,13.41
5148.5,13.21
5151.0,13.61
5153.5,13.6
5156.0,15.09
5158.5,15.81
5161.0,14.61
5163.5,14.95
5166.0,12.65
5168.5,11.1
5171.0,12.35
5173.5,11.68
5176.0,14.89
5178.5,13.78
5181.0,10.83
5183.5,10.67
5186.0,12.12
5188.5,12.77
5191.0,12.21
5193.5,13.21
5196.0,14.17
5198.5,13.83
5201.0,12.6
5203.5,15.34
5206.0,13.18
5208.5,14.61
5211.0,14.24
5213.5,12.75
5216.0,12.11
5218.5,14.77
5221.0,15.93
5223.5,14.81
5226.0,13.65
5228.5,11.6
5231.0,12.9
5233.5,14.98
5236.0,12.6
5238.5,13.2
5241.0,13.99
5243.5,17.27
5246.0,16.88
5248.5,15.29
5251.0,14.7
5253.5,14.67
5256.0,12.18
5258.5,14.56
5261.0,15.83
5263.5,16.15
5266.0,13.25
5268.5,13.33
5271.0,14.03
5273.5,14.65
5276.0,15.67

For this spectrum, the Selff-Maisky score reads 13.33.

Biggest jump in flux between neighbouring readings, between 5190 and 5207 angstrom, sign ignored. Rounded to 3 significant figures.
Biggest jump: 2.74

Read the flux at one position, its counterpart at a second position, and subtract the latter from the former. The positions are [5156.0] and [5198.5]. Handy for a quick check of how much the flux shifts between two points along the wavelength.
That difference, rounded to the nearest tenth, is 1.3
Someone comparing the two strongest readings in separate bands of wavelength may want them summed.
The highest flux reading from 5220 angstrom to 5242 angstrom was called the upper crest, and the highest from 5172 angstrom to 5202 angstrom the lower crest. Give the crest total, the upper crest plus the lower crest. 30.8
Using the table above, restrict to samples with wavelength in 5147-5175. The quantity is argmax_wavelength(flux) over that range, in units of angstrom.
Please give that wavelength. 5158.5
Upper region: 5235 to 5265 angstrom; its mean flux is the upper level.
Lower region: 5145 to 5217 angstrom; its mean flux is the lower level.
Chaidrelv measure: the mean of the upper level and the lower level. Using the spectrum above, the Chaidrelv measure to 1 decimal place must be 14.0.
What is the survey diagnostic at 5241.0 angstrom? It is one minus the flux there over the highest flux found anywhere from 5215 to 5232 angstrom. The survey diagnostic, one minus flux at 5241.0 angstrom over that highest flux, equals 0.12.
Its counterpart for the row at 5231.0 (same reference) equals 0.19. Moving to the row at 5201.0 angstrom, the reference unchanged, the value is 0.21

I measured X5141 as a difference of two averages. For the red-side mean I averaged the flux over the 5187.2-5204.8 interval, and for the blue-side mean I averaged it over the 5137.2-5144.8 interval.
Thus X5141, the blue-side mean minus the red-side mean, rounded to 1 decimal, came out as 1.2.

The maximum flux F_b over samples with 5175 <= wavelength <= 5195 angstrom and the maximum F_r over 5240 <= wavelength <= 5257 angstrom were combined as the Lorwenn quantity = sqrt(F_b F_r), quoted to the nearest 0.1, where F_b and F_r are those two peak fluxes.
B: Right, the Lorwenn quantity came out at 16.0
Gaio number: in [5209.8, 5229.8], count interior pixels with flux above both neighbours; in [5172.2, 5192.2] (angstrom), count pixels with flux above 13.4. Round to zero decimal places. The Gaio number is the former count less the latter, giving -1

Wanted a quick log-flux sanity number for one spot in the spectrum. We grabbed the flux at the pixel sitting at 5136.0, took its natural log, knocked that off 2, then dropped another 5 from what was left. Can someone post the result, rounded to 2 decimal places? -5.70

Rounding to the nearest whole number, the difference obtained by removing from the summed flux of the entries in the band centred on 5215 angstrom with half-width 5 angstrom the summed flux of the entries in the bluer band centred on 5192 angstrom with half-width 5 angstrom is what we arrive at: 2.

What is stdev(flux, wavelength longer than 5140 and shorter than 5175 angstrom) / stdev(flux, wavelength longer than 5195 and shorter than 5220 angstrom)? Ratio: 1.4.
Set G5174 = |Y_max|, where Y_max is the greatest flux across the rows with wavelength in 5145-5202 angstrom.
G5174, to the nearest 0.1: 15.8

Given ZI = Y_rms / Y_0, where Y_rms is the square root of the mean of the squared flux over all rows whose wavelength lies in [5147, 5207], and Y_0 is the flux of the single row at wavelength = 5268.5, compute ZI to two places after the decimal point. 1.00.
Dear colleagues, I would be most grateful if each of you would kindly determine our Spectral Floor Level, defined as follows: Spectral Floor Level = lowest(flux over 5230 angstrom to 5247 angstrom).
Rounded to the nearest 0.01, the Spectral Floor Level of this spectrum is 12.60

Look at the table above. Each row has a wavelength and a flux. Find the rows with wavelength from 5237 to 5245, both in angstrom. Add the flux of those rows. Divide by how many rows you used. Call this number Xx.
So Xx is 14.8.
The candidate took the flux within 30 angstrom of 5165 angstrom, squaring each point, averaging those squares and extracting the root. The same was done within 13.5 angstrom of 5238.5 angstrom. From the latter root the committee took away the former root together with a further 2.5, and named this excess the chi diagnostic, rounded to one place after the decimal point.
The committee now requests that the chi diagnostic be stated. -1.6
